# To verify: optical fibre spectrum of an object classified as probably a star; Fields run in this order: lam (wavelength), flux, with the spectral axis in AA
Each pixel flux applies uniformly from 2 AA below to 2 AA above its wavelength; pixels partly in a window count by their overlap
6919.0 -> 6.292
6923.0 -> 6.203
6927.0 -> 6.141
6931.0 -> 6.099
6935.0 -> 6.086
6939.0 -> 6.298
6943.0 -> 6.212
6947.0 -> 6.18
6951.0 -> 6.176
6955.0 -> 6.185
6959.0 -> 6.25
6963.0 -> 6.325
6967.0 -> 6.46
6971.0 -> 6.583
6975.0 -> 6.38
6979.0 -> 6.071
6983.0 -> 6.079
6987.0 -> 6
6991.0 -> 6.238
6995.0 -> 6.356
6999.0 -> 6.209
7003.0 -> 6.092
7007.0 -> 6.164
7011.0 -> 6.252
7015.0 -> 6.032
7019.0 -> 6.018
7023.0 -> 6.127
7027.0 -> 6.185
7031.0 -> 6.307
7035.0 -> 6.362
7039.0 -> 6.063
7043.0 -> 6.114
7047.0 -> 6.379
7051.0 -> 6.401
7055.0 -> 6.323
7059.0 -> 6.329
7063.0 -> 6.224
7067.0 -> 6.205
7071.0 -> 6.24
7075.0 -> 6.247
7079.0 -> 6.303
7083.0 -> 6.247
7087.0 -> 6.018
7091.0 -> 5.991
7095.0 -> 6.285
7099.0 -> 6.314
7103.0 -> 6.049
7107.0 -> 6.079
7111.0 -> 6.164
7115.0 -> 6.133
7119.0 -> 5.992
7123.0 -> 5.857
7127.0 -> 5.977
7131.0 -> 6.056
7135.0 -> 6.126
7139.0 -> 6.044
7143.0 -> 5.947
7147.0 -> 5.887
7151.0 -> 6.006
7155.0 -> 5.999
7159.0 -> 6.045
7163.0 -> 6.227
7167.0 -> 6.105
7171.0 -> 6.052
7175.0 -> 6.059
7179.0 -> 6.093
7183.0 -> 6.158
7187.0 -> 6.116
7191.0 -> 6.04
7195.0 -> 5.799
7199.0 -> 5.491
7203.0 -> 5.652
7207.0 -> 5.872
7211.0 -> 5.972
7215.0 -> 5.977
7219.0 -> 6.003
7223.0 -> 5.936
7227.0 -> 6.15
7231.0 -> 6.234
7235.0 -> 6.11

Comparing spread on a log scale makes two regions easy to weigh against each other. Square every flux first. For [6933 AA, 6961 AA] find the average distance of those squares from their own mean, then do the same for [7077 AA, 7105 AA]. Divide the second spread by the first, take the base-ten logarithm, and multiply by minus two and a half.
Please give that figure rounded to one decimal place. -1.1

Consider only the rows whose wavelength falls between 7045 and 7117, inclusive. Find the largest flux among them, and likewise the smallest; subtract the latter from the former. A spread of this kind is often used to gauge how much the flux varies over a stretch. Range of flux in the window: 0.41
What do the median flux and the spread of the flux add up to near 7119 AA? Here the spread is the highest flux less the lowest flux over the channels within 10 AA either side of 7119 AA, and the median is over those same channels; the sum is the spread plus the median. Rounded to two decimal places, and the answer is 6.30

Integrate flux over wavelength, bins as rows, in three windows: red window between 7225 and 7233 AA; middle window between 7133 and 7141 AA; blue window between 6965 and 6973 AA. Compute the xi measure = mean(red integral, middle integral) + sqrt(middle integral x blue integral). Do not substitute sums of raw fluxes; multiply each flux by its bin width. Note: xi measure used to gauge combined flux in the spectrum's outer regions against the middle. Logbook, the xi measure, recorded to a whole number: 100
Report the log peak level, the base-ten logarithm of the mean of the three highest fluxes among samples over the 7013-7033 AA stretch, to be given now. 0.7928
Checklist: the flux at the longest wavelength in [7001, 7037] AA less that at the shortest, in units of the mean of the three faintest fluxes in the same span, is 0.045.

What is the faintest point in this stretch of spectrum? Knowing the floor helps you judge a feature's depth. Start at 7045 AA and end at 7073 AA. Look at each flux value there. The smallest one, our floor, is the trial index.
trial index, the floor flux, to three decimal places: 6.205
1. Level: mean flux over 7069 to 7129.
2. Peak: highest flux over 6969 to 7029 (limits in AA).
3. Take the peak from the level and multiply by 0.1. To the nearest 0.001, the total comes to -0.046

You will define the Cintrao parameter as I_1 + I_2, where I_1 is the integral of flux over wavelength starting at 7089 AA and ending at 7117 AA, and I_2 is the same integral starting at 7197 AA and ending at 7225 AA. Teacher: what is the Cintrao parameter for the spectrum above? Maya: 336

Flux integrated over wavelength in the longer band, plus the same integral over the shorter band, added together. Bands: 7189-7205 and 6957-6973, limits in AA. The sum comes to 194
